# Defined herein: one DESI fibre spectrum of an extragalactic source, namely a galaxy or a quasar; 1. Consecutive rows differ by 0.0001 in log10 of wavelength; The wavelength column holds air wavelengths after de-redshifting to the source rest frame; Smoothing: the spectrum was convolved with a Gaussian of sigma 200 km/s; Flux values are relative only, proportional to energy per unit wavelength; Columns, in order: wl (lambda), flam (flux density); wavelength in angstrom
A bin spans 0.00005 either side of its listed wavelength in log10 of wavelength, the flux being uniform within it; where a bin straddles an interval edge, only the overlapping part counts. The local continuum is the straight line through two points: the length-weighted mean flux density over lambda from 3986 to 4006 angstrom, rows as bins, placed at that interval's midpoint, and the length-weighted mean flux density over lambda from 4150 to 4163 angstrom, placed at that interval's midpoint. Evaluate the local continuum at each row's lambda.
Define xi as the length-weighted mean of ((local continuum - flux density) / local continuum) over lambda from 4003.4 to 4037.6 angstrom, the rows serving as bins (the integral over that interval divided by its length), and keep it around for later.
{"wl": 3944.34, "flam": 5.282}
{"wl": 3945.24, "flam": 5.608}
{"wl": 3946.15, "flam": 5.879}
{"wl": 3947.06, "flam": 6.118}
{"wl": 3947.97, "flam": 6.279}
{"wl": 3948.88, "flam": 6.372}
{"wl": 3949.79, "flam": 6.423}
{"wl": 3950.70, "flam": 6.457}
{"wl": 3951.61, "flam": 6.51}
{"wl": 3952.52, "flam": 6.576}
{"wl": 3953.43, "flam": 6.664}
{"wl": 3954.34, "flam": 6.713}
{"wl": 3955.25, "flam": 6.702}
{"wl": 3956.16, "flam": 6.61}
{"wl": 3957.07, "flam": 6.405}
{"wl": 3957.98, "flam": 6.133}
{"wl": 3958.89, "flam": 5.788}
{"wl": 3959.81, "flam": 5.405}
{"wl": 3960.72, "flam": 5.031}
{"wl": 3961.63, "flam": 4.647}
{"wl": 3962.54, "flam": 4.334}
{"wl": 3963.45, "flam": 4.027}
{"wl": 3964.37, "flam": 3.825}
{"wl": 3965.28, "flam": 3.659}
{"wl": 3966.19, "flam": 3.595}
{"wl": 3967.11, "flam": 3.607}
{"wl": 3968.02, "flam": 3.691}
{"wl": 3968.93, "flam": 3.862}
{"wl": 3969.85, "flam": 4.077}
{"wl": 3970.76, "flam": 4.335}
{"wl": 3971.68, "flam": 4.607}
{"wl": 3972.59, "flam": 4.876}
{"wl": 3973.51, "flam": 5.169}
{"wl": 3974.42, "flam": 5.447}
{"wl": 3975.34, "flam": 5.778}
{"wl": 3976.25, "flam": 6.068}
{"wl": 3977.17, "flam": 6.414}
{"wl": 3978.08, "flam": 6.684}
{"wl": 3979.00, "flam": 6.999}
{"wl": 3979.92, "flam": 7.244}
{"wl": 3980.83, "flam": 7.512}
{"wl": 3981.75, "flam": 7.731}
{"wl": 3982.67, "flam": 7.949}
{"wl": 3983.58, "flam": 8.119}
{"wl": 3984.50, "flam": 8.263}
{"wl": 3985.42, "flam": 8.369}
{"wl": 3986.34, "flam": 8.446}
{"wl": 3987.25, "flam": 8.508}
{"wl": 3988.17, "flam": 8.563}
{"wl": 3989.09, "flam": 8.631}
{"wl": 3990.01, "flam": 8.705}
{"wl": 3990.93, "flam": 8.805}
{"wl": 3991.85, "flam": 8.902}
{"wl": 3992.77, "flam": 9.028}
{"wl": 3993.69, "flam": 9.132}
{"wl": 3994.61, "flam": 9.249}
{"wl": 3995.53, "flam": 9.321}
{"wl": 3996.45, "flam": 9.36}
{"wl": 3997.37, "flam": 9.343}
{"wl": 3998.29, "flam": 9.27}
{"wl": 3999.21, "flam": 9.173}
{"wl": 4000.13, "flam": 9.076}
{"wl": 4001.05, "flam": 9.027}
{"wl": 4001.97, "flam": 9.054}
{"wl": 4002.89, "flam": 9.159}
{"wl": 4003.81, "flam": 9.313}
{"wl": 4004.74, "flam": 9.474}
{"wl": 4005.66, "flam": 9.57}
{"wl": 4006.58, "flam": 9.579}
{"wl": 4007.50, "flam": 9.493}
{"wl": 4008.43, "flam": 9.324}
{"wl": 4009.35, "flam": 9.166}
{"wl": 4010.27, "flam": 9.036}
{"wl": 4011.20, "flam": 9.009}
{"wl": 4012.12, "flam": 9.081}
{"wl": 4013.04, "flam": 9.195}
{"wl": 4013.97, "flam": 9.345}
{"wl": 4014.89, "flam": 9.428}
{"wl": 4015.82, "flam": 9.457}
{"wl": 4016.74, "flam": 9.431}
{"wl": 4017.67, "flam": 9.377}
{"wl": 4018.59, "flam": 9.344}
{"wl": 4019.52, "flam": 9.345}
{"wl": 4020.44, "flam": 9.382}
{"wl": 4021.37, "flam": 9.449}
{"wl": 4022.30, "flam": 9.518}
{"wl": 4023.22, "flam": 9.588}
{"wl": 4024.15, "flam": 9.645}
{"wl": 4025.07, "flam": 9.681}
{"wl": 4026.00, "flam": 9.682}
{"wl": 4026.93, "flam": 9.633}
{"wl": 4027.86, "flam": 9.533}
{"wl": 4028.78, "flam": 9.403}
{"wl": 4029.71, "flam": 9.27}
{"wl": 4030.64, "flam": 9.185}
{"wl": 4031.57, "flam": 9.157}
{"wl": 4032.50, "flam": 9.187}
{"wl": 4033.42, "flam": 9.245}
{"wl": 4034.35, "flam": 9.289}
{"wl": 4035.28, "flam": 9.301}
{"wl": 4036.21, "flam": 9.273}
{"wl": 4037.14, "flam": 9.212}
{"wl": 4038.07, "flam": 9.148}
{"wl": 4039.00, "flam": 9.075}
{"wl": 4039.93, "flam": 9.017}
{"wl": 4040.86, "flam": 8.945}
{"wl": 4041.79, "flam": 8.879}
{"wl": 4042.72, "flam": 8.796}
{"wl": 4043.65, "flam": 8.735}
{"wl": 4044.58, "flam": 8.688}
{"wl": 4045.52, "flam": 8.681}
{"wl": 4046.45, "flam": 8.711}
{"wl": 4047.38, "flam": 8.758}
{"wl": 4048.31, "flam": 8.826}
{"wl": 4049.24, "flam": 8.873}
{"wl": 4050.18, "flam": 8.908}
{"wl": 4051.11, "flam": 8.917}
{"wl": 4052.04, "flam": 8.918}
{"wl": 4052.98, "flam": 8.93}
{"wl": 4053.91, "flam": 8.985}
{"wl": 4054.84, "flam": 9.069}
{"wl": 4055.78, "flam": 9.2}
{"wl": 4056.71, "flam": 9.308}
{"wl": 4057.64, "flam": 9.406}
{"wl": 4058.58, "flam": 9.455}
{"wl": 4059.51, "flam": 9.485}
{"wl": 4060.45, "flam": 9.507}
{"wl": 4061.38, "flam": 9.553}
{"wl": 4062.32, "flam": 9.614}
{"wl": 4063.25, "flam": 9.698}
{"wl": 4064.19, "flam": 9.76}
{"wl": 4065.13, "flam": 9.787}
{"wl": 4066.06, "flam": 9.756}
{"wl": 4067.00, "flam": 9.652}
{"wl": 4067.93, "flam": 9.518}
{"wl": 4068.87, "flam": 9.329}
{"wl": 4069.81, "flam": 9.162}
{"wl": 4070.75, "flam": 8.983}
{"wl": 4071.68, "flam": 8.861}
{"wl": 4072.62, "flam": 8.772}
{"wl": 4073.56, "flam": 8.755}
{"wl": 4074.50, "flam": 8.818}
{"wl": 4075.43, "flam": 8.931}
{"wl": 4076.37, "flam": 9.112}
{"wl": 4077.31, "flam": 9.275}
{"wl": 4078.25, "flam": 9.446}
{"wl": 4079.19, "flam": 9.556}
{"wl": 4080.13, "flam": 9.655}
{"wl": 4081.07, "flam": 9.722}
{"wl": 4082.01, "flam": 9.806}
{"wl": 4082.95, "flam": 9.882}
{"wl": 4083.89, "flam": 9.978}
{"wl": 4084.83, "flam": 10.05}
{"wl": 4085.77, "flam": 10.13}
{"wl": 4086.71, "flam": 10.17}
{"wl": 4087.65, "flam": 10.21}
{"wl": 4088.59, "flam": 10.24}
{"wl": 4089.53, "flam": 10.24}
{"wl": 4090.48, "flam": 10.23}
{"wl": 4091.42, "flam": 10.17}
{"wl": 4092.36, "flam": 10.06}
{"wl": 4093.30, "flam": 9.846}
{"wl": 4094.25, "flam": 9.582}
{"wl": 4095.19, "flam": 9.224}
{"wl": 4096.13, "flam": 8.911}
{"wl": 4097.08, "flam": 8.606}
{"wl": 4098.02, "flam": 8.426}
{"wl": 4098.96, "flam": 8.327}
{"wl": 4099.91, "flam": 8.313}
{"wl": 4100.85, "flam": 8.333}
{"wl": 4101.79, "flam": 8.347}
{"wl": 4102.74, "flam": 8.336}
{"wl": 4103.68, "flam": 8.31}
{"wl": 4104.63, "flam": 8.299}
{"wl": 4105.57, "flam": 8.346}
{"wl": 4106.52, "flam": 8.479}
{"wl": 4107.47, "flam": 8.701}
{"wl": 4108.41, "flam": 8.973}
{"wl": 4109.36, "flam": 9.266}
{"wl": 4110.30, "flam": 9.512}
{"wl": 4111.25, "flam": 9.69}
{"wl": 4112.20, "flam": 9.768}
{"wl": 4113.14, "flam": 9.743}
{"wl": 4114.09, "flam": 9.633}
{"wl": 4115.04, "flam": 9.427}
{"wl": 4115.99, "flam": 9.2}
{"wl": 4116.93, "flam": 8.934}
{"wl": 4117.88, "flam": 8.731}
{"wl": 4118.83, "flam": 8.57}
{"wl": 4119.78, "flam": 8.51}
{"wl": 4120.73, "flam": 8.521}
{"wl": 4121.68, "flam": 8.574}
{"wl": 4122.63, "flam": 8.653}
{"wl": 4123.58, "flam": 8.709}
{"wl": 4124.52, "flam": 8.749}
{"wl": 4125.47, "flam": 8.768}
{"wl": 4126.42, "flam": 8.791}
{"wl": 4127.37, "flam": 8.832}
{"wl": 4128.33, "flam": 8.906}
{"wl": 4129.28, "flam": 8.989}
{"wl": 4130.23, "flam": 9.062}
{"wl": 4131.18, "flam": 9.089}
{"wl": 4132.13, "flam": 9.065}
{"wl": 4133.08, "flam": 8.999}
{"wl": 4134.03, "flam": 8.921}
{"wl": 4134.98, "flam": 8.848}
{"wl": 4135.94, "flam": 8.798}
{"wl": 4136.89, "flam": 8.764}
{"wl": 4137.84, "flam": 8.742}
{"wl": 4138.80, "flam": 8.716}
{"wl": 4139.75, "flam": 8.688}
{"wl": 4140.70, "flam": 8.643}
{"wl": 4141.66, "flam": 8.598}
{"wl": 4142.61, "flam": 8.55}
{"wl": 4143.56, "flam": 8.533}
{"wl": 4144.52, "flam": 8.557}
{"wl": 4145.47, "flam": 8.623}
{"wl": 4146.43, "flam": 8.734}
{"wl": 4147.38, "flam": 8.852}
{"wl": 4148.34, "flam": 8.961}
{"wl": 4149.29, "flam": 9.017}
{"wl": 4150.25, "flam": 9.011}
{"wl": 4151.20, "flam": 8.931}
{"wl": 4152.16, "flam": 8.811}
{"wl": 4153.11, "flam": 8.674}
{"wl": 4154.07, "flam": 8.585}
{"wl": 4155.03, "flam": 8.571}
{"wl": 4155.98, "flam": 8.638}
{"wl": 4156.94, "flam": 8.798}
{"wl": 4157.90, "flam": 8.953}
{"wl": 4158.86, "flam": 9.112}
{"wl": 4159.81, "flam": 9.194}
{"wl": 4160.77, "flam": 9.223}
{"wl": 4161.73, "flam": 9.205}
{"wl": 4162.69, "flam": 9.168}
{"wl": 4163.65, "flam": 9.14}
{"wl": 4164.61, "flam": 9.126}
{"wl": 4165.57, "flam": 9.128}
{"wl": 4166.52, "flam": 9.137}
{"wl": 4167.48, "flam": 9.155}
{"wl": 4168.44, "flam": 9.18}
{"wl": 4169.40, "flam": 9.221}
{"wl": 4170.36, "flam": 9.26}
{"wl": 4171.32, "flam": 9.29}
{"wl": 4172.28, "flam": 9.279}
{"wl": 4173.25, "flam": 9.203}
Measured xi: -0.037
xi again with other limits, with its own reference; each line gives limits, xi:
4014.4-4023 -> -0.043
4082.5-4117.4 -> -0.037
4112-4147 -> 0.009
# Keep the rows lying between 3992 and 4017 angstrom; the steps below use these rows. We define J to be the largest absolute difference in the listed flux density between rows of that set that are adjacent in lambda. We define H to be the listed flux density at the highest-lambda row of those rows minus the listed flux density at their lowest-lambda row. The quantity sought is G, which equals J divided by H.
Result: 0.42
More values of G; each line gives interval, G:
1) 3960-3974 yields 2.78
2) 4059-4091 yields 0.25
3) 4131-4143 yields -0.14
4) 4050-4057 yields 0.33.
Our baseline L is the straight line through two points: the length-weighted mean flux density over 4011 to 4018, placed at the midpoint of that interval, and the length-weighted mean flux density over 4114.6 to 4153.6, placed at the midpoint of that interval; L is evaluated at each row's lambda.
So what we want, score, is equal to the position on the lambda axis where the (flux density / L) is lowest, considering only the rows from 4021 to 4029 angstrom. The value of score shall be 4028.78 angstrom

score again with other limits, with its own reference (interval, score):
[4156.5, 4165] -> 4156.94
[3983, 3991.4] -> 3983.58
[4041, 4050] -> 4045.52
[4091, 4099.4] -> 4098.96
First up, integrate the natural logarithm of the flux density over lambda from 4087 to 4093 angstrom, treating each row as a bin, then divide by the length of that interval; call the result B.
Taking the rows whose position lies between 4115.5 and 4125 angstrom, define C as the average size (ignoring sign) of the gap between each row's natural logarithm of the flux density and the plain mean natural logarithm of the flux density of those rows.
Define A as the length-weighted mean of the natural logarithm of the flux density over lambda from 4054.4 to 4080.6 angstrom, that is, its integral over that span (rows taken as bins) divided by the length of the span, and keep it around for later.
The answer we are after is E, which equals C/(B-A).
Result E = 0.2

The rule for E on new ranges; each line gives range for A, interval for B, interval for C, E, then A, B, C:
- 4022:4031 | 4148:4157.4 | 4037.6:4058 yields -0.2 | 2.25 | 2.18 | 0.0167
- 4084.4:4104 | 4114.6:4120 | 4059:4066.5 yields -0.2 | 2.23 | 2.19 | 0.0109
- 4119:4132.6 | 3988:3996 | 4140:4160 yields 1.4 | 2.17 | 2.19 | 0.0201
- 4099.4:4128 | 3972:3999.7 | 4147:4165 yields -0.2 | 2.18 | 2.05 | 0.0202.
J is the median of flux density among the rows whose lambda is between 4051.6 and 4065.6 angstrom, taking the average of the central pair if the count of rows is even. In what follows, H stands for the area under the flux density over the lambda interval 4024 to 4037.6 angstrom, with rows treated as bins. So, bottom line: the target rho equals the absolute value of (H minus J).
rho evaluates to 118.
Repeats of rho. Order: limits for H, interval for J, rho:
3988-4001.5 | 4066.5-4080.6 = 113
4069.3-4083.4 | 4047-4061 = 121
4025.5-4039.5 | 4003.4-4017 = 121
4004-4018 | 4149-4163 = 122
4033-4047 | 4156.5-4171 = 117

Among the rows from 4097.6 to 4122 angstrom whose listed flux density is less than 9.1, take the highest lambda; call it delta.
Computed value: 4121.68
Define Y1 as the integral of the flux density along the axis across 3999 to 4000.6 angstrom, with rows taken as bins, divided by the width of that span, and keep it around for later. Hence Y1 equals 9.1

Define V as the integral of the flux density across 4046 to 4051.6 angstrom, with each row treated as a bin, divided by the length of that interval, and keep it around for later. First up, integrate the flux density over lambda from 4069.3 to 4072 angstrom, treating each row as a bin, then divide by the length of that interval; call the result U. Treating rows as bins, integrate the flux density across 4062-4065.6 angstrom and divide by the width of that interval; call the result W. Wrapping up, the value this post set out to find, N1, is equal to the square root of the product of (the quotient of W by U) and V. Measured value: 3.09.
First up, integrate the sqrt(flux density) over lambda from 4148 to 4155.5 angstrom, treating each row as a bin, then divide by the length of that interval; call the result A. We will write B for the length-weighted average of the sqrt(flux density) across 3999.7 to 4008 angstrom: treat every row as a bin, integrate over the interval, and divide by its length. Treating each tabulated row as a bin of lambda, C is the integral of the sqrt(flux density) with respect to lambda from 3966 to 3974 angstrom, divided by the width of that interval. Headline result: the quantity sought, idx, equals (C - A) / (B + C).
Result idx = -0.18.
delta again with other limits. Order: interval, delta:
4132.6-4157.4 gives 4156.94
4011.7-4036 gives 4012.12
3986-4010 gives 4001.97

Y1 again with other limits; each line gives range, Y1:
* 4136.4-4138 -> 8.8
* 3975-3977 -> 6.0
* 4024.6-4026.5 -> 9.7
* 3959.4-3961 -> 5.2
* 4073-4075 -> 8.8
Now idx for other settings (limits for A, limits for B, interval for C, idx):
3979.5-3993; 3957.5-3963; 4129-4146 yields 0.02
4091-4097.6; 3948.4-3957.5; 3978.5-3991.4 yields -0.04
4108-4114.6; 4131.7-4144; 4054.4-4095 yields 0.00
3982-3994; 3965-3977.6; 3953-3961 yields -0.09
